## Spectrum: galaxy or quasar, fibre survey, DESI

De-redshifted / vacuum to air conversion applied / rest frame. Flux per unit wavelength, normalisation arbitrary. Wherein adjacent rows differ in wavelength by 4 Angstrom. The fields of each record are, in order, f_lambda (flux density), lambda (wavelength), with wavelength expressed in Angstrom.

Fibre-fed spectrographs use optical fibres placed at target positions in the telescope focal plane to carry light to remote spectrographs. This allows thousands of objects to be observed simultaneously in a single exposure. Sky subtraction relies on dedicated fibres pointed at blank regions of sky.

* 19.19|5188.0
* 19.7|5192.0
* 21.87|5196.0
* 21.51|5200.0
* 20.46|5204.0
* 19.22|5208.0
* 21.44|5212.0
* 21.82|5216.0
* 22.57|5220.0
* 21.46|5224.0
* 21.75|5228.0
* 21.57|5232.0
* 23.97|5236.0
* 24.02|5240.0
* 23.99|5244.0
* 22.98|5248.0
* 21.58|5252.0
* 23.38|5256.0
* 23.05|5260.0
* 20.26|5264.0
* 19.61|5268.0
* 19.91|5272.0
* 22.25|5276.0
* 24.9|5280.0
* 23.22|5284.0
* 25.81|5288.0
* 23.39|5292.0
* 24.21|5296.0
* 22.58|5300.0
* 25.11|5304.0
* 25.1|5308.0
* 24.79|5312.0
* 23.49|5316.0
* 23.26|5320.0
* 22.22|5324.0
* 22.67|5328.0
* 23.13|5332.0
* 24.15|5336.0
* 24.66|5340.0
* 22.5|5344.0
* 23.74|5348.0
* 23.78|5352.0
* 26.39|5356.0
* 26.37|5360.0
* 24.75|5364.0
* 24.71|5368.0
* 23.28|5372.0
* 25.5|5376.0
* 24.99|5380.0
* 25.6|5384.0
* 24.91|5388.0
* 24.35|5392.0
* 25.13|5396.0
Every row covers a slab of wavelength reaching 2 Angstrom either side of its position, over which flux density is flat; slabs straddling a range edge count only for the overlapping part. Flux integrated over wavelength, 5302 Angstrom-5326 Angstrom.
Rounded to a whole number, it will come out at 576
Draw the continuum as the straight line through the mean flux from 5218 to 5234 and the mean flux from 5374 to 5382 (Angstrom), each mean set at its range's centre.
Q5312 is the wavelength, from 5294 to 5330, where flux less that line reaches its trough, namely 5324.0 Angstrom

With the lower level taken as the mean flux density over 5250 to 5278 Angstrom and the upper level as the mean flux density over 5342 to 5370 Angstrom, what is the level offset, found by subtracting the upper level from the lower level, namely -3.2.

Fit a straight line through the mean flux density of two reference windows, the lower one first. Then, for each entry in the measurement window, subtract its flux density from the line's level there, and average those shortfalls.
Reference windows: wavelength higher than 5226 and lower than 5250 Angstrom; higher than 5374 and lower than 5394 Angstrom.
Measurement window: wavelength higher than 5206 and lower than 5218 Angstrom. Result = 1.9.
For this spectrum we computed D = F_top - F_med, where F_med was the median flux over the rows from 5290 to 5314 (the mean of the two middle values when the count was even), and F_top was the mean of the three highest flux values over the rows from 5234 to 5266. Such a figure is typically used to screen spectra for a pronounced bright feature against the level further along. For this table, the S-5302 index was -0.5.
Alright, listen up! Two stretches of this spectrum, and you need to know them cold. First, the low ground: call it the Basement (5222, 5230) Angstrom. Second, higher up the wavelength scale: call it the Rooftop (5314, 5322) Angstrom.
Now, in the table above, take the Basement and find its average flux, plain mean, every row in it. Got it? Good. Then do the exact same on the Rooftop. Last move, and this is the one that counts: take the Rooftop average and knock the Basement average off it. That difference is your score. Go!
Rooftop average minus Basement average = 1.8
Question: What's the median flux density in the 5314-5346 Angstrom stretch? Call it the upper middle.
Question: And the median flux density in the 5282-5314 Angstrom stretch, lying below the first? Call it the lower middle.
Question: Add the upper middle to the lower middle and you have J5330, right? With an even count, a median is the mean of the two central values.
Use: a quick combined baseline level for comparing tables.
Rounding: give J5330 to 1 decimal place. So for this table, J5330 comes 47.7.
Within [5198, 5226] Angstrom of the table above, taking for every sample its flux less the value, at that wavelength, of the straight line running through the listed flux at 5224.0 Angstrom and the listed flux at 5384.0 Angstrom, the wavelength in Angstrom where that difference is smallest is 5208.0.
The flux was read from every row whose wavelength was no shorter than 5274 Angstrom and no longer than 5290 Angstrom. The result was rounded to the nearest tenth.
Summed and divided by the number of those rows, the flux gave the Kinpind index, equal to 24.0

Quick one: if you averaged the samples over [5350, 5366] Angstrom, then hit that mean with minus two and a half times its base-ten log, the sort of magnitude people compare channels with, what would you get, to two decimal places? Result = -3.51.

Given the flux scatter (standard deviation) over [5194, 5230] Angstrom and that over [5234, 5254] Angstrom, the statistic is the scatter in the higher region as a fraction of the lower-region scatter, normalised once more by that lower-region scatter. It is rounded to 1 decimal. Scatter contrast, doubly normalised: 1.1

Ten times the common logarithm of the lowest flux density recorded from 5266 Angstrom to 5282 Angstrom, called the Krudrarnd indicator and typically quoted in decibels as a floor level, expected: 12.9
